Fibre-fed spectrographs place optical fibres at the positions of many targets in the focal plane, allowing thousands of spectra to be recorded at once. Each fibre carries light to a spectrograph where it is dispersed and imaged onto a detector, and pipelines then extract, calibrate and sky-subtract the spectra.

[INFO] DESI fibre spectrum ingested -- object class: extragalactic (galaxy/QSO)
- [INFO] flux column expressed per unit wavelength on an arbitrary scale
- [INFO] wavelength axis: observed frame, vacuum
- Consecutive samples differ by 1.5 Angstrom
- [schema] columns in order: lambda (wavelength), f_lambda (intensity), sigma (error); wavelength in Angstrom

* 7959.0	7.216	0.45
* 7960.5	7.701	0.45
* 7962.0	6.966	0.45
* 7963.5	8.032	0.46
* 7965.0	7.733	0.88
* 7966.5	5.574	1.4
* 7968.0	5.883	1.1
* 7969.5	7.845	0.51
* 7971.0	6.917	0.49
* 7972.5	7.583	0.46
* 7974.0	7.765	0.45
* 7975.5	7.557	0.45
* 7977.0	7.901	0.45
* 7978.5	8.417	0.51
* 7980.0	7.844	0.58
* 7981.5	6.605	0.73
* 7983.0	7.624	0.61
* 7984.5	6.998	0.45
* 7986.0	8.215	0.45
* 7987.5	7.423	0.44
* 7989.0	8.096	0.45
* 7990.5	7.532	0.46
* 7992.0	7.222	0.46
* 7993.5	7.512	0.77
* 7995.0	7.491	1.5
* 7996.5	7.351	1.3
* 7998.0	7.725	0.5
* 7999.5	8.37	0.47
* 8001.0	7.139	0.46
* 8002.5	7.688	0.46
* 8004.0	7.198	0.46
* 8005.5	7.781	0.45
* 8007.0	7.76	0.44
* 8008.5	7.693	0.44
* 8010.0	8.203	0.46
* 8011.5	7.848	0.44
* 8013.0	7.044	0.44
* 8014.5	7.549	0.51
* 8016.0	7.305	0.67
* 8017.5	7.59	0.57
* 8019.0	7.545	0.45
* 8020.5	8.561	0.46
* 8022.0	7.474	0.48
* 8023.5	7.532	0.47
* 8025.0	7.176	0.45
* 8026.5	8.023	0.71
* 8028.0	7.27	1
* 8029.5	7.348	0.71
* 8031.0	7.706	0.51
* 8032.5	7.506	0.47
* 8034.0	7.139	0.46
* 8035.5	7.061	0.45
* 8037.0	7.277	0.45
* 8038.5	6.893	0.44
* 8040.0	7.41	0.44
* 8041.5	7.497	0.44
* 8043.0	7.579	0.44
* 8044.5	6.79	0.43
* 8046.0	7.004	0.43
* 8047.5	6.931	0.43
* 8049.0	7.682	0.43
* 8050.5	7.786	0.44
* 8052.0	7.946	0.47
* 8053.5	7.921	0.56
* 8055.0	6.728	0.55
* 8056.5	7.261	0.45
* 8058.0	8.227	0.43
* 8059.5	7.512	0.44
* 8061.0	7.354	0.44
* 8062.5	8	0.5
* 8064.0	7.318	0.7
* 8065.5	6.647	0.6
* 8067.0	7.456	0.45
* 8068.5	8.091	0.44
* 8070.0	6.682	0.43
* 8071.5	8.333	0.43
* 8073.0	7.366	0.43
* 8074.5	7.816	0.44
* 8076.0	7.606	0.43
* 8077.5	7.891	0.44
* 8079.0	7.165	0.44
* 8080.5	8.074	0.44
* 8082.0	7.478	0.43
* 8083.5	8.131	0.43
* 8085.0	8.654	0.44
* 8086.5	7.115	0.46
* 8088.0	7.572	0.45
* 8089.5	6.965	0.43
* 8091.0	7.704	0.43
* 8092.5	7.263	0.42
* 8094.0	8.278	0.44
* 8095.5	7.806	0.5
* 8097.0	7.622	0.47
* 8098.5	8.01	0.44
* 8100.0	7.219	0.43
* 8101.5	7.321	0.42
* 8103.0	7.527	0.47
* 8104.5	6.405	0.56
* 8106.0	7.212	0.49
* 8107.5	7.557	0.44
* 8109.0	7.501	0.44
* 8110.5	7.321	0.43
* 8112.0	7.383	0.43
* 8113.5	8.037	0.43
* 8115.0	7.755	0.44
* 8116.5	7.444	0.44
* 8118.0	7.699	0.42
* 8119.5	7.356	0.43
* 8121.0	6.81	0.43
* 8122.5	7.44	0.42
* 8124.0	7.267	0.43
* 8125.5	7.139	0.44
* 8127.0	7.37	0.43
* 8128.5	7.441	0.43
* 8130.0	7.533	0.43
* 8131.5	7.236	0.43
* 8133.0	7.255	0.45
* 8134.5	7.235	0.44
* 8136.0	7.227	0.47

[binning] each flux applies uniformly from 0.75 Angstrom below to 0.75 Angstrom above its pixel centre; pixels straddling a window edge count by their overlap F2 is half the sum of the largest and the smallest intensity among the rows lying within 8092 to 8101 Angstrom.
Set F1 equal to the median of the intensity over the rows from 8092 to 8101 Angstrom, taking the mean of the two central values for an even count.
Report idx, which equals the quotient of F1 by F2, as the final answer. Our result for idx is 1.00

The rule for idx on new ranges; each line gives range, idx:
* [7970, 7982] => 1.02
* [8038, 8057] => 1.01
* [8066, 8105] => 1.01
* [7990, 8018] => 0.98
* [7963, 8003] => 1.08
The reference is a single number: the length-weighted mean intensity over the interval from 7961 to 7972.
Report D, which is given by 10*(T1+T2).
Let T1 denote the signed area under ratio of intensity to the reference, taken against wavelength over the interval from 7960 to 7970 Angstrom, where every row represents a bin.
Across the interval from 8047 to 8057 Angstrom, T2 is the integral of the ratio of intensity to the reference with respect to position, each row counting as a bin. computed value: 207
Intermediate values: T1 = 10.1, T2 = 10.7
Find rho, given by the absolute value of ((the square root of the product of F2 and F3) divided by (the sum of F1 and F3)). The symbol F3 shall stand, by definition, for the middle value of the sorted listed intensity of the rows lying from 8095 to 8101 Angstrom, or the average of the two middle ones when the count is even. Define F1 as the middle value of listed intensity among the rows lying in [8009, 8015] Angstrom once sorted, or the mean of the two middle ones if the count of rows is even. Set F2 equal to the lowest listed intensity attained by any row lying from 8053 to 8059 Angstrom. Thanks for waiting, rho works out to 0.467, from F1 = 7.7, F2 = 6.728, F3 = 7.71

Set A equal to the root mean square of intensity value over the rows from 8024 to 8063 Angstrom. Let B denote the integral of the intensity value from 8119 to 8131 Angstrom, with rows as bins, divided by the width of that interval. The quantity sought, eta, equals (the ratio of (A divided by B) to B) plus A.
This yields 7.57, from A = 7.43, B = 7.29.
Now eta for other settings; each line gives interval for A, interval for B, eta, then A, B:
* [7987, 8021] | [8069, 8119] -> 7.78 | 7.65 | 7.57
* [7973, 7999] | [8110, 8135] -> 7.76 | 7.62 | 7.40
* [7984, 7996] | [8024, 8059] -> 7.71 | 7.57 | 7.40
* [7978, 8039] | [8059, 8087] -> 7.70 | 7.57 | 7.62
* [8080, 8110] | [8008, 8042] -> 7.72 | 7.59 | 7.51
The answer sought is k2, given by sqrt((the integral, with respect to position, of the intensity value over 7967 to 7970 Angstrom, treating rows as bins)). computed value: 4.47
